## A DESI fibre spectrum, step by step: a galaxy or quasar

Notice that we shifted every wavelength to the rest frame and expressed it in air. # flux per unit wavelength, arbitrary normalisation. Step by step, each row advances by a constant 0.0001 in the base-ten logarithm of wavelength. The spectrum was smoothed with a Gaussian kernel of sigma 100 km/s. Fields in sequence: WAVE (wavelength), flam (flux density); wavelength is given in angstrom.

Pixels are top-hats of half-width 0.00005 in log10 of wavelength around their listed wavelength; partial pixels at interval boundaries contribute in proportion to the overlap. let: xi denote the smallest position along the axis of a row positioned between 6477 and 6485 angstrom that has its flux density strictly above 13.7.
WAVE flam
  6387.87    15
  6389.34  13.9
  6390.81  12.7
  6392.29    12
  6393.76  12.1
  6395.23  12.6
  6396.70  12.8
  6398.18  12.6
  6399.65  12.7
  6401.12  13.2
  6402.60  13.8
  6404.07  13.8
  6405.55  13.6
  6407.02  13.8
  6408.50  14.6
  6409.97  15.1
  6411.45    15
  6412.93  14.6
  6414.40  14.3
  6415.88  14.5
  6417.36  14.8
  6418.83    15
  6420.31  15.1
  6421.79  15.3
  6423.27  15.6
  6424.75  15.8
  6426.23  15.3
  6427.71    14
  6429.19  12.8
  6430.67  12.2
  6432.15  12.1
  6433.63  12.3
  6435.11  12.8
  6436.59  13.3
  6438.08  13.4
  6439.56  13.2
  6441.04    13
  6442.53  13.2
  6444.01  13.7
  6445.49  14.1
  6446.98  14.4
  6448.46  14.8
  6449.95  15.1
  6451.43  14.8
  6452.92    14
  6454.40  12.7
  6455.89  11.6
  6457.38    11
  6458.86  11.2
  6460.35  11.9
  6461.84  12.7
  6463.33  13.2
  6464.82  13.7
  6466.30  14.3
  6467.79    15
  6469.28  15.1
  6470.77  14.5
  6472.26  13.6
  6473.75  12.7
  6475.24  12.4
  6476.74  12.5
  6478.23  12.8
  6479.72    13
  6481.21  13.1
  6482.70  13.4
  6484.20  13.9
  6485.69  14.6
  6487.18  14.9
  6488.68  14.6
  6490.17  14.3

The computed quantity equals 6484.20 angstrom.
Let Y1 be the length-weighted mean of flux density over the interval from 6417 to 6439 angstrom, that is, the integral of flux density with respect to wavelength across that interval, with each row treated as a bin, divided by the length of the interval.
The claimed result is 14.0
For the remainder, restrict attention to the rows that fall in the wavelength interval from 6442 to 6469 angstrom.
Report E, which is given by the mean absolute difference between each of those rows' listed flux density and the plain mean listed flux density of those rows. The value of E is 1.1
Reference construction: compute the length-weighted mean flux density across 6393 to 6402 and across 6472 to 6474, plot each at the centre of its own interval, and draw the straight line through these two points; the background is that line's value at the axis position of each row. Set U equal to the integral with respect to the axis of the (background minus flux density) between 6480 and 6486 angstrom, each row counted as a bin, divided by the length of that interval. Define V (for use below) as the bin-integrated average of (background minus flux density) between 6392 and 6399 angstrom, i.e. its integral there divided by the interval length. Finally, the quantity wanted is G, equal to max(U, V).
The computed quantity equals 0.22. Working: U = -0.4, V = 0.2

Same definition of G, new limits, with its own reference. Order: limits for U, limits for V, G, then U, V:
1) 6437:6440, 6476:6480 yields 0.45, -0.4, 0.4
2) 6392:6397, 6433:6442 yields 0.29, 0.3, -0.1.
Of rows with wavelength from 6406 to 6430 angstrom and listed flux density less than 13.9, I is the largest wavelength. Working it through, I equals 6429.19 angstrom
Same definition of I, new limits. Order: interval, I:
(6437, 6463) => 6461.84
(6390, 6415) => 6407.02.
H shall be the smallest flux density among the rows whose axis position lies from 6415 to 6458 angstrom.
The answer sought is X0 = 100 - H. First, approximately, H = 11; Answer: 89.0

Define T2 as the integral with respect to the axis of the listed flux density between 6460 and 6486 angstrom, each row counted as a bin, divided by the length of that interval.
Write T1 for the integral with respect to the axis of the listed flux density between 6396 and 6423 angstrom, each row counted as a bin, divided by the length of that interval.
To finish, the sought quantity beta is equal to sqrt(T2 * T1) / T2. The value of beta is 1.03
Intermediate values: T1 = 14.2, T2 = 13.5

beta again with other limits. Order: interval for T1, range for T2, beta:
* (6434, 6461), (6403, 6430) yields 0.95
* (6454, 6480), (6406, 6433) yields 0.95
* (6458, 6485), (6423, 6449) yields 0.99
